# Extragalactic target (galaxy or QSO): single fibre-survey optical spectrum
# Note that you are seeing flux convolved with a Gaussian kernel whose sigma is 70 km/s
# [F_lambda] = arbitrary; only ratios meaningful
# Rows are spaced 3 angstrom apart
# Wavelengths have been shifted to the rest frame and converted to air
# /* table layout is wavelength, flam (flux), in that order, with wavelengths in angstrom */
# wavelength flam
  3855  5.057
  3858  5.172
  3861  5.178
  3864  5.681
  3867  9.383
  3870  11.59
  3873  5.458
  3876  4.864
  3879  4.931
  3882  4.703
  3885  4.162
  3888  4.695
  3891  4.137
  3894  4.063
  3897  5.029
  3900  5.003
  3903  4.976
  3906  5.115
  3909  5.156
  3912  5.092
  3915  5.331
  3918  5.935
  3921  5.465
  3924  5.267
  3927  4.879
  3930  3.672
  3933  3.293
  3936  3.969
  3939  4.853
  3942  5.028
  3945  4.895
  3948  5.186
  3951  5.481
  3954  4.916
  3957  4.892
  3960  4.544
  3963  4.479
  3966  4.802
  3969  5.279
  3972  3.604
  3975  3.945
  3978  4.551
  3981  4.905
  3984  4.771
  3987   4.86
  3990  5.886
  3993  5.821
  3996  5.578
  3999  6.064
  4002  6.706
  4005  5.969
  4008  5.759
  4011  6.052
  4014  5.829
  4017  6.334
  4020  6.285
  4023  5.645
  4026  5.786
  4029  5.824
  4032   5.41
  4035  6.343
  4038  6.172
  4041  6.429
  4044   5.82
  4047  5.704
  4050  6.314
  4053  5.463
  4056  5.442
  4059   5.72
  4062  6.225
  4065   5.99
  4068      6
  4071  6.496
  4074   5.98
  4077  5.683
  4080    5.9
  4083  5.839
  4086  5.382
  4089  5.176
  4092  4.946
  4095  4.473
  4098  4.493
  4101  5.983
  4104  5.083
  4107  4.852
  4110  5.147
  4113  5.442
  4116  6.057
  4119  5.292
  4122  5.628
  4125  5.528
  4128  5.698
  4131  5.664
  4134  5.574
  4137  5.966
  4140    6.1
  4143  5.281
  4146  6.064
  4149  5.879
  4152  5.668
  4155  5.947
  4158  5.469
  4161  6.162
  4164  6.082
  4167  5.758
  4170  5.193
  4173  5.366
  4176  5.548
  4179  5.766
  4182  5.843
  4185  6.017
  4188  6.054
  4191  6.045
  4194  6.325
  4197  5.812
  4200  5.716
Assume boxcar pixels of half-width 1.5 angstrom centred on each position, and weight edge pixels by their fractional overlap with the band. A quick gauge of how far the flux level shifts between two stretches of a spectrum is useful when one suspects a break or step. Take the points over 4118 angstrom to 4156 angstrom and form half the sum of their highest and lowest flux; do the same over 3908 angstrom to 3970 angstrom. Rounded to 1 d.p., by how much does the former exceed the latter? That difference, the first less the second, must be 1.1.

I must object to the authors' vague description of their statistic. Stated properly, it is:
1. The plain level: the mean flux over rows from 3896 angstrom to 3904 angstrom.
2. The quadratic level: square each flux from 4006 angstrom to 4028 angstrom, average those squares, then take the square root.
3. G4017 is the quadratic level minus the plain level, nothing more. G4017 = 1.0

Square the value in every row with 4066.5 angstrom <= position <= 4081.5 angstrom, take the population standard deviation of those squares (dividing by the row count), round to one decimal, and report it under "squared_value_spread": 3.3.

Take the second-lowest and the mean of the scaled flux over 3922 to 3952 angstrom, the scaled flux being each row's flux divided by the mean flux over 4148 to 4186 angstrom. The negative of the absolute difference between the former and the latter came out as -0.17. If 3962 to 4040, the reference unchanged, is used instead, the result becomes -0.27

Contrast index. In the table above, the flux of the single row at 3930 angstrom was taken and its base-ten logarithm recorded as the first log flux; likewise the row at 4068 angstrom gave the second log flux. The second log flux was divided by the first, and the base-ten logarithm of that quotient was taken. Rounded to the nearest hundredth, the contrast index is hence 0.14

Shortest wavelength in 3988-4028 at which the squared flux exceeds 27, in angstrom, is 3990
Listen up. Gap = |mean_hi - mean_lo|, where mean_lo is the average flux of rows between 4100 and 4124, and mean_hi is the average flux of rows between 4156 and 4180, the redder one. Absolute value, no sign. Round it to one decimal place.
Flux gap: 0.2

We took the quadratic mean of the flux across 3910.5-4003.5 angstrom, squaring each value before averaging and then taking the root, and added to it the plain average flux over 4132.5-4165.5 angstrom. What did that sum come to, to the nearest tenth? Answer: 10.9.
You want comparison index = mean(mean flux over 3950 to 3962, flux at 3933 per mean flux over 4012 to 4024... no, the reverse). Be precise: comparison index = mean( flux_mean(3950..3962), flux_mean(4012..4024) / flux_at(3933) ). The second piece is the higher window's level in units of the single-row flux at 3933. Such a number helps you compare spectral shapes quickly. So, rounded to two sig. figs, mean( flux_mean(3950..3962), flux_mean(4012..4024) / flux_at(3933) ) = 3.4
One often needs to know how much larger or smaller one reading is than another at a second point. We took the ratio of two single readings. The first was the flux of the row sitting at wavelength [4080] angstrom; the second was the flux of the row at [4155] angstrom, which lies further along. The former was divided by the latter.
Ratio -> 0.99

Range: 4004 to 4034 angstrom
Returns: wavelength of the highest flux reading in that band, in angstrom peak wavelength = 4017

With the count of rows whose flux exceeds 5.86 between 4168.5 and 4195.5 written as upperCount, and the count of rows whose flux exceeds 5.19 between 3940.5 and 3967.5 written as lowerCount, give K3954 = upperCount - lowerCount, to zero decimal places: 3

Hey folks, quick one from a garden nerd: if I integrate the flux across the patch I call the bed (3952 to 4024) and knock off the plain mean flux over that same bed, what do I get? 377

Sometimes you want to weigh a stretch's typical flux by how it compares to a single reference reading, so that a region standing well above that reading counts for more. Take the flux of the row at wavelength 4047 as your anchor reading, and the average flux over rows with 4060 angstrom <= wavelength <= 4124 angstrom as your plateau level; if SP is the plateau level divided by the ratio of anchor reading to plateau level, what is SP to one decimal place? 5.4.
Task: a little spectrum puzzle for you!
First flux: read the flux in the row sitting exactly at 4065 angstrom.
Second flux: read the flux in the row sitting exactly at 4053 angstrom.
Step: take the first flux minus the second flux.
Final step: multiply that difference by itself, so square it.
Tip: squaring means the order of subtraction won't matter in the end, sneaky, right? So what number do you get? 0.28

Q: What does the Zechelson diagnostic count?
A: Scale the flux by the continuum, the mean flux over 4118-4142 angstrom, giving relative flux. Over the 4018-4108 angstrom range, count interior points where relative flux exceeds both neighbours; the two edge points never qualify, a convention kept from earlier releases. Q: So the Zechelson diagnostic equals 8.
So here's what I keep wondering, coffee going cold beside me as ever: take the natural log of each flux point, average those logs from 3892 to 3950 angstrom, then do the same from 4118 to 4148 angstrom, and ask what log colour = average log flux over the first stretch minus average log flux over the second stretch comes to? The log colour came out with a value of -0.17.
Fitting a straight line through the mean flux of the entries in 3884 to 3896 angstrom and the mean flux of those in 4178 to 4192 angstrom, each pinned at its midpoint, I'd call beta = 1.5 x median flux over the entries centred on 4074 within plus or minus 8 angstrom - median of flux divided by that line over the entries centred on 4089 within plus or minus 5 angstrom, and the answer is 8.0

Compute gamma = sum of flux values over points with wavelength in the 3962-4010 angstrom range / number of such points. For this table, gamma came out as 5.2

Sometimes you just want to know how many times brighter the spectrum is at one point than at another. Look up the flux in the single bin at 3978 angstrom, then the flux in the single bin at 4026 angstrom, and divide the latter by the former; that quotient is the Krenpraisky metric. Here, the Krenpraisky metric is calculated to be 1.27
